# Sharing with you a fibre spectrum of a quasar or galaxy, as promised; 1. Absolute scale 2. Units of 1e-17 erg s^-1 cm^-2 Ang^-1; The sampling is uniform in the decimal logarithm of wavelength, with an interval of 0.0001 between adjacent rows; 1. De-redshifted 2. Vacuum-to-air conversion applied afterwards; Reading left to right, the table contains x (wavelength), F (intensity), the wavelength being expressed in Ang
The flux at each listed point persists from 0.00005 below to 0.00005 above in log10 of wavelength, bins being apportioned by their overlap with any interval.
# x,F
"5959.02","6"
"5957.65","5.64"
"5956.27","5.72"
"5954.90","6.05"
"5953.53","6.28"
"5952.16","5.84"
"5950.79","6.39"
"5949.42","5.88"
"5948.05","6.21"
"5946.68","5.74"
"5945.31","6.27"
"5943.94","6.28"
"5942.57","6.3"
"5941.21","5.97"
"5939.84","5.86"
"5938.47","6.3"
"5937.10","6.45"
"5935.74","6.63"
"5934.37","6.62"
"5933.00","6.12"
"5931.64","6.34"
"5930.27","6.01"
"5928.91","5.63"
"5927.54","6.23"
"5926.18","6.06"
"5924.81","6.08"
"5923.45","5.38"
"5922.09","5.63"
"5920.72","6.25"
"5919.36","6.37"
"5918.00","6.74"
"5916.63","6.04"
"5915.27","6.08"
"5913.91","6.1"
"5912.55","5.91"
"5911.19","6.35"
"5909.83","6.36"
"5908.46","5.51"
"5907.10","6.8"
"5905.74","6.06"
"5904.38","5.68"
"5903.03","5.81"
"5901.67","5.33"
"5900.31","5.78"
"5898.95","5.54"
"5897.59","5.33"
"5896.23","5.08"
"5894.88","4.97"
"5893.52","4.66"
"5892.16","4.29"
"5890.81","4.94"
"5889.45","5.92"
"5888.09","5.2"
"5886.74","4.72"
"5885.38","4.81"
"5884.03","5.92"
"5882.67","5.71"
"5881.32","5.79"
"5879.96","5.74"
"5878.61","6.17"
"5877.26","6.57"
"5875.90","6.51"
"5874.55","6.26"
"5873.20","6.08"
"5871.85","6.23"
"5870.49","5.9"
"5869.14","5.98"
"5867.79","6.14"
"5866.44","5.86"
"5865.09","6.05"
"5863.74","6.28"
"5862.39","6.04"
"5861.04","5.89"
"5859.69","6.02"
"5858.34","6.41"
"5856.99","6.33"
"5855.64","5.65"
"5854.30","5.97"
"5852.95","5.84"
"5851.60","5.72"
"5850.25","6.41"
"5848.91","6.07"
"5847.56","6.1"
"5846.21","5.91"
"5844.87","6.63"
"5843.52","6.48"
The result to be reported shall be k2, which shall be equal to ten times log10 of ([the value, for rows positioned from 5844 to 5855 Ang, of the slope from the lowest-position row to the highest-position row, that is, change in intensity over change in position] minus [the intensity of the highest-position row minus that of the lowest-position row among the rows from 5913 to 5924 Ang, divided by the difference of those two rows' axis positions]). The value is -23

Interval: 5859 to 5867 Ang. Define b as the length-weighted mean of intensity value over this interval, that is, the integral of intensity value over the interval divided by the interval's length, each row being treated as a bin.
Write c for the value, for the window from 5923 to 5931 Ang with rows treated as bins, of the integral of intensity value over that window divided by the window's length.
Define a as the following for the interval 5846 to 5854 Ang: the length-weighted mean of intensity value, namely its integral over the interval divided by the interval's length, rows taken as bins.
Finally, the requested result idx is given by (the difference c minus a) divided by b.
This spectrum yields -0.02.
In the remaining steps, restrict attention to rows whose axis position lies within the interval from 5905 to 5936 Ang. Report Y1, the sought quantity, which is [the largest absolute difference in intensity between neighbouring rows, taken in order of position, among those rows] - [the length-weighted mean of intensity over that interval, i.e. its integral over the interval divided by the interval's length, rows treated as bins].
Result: -4.84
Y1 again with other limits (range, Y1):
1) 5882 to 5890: -4.26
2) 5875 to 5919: -4.42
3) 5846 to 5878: -5.40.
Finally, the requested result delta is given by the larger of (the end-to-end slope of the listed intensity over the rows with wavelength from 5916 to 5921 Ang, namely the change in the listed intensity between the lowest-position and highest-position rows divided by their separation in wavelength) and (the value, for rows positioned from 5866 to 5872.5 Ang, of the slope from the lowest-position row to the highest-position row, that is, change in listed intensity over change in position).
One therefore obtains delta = 0.068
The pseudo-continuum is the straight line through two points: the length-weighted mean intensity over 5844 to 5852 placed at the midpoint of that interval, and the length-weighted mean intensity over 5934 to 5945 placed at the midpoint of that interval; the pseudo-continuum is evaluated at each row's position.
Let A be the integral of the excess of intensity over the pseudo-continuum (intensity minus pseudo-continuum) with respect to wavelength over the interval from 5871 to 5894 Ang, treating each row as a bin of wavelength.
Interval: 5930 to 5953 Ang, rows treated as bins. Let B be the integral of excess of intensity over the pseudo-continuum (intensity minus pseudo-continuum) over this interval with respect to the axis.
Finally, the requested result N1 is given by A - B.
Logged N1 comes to -11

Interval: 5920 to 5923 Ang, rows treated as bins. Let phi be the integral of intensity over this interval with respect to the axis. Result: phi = 17.7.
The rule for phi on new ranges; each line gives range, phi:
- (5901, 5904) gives 16.8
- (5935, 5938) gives 19.6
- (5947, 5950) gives 18.0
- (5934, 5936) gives 13.2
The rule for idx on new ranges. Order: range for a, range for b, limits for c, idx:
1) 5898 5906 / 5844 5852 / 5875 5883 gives 0.07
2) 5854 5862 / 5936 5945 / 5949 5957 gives 0.00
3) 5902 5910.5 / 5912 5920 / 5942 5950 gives 0.02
